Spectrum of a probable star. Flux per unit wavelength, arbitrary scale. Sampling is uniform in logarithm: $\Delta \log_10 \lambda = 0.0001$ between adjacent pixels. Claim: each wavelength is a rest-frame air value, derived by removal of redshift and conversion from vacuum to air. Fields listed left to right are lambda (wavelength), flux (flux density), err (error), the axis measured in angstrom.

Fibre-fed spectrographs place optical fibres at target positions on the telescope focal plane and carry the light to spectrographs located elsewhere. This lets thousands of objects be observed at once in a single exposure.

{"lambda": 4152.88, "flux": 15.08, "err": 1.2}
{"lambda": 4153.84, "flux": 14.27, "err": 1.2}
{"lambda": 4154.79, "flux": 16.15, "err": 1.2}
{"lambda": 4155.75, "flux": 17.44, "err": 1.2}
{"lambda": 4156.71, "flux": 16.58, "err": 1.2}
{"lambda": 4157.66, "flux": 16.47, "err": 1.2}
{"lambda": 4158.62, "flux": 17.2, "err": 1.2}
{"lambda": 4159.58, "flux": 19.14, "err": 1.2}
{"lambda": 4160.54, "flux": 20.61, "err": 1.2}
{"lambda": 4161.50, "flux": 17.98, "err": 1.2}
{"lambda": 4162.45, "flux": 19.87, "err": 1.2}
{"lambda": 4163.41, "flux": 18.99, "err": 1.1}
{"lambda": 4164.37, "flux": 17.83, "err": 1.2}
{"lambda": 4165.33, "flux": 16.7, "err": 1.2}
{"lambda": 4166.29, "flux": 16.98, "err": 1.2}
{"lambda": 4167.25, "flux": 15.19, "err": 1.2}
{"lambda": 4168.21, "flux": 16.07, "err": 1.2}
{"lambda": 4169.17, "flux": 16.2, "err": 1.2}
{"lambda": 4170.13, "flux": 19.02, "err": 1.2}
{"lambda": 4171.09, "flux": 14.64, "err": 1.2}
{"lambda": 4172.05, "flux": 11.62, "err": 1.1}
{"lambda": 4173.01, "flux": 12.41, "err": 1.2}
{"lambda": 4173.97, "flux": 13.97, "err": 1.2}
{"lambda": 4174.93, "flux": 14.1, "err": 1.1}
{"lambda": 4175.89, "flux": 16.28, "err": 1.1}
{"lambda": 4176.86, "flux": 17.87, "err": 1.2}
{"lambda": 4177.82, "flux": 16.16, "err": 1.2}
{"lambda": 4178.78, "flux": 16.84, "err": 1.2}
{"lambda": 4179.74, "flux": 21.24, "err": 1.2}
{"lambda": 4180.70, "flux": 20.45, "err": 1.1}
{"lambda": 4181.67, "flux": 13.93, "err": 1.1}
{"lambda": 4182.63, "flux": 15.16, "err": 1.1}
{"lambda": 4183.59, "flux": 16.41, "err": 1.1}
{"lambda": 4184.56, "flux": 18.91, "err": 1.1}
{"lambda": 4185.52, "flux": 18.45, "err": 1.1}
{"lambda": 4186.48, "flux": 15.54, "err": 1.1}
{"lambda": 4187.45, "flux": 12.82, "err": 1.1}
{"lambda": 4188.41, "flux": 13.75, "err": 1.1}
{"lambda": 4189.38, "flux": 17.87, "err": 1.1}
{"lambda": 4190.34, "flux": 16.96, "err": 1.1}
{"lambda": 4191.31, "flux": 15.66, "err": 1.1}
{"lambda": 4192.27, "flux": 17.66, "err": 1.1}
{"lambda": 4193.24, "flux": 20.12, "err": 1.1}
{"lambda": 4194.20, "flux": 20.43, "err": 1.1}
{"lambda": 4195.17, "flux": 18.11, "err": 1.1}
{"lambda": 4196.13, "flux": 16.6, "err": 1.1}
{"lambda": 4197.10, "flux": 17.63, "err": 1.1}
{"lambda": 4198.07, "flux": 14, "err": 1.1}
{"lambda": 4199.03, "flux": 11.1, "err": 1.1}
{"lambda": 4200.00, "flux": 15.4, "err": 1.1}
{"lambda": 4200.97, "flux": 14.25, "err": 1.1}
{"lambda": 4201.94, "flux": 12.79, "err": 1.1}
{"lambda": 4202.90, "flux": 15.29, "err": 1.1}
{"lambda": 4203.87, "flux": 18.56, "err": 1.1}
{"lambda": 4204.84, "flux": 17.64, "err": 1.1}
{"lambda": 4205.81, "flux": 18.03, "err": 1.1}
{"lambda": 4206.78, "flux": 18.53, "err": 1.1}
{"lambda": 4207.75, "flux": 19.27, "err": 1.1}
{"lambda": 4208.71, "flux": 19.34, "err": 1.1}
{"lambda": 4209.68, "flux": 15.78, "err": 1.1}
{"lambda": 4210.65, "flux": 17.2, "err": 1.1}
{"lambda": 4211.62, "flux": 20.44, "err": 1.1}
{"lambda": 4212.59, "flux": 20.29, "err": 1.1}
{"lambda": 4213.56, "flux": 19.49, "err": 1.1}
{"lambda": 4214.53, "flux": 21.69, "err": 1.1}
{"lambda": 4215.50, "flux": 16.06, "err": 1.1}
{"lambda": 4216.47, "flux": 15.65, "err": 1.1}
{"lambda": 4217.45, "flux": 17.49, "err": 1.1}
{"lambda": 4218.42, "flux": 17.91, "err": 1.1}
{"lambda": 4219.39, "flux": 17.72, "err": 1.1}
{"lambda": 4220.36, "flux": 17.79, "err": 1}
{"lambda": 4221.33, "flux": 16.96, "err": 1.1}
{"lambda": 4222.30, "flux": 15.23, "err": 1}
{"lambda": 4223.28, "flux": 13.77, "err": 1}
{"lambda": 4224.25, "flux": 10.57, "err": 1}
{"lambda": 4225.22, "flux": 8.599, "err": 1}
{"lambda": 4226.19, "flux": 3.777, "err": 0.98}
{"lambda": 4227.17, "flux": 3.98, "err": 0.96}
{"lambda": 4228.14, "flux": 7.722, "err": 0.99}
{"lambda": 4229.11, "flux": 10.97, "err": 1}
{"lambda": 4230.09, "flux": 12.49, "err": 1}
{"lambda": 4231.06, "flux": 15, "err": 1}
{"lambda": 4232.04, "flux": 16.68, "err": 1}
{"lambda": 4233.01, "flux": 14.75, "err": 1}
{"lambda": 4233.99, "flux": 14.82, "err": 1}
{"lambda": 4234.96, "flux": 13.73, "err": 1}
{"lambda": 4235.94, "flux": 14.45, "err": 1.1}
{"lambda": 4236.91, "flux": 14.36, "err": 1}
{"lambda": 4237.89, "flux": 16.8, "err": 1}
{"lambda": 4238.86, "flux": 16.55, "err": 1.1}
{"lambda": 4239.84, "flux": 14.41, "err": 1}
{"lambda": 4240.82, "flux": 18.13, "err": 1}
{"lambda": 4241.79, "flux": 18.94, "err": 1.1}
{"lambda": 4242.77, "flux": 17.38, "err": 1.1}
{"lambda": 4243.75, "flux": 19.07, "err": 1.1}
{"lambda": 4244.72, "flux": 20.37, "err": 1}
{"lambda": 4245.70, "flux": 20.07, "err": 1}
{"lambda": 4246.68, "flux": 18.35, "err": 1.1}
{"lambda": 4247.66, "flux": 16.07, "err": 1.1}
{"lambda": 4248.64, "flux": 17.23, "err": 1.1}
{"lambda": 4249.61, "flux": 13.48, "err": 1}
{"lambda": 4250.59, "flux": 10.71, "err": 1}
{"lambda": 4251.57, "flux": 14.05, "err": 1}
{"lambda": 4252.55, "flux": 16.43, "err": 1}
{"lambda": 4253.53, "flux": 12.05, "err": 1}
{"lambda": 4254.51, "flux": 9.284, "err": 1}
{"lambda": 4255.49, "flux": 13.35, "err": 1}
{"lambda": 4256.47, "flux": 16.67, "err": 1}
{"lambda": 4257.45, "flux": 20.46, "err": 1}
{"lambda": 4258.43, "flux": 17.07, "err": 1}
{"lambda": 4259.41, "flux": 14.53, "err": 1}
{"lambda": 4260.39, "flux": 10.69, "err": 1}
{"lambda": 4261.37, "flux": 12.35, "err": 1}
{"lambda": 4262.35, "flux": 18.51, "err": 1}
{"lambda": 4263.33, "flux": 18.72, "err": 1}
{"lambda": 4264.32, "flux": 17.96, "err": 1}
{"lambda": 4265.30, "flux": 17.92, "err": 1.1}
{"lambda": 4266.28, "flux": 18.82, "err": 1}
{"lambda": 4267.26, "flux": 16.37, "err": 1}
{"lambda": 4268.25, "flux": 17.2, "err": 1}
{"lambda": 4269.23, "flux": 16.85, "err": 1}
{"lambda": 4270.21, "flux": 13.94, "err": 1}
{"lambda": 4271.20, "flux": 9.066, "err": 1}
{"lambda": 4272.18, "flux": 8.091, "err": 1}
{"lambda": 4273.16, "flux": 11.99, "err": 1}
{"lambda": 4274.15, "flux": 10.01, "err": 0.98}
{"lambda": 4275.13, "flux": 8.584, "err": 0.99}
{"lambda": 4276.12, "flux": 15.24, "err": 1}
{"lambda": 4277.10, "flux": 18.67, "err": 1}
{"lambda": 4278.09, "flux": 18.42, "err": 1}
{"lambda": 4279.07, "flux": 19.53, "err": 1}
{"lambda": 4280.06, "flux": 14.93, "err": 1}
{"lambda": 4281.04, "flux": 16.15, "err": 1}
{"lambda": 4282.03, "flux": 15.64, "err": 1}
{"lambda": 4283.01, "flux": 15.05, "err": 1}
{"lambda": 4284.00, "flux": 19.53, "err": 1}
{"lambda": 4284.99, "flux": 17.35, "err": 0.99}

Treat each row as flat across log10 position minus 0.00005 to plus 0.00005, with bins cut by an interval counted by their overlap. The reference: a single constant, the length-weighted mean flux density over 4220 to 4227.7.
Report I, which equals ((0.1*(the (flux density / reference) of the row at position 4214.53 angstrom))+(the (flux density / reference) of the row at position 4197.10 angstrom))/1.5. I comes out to 1.18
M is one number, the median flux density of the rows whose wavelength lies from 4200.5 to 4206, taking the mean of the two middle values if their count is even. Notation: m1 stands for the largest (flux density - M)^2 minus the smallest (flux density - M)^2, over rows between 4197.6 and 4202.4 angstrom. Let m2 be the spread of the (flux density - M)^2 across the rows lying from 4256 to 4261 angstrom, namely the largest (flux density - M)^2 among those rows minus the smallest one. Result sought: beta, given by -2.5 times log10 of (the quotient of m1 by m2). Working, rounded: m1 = 28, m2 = 33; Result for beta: 0.2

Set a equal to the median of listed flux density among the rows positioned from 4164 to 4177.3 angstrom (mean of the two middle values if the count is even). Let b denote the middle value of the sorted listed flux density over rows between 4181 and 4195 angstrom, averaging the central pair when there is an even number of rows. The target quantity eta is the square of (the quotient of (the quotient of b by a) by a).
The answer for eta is 0.0041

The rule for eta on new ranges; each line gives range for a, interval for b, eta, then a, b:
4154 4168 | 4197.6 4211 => 0.0030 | 17.3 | 16.5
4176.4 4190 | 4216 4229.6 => 0.0028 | 16.6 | 14.5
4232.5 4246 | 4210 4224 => 0.0040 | 16.7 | 17.6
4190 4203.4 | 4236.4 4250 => 0.0044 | 16.1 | 17.3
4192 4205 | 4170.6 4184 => 0.0029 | 17.1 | 15.7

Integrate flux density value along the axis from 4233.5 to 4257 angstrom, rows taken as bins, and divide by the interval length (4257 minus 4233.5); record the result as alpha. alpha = 15.7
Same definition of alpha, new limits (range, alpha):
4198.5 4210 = 16.3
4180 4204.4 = 16.4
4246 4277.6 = 14.7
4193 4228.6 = 15.8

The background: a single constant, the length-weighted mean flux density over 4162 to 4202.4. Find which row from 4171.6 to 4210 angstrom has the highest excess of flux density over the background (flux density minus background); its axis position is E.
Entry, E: 4179.74 angstrom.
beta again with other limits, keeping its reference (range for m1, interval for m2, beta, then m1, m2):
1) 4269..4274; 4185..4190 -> -1.9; 70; 12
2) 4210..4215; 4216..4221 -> -3.2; 27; 1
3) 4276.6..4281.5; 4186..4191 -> 0.4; 9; 13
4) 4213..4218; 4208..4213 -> -0.6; 27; 15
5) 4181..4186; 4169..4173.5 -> 1.4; 6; 23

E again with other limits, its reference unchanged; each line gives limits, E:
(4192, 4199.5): 4194.20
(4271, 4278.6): 4277.10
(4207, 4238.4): 4214.53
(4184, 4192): 4184.56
